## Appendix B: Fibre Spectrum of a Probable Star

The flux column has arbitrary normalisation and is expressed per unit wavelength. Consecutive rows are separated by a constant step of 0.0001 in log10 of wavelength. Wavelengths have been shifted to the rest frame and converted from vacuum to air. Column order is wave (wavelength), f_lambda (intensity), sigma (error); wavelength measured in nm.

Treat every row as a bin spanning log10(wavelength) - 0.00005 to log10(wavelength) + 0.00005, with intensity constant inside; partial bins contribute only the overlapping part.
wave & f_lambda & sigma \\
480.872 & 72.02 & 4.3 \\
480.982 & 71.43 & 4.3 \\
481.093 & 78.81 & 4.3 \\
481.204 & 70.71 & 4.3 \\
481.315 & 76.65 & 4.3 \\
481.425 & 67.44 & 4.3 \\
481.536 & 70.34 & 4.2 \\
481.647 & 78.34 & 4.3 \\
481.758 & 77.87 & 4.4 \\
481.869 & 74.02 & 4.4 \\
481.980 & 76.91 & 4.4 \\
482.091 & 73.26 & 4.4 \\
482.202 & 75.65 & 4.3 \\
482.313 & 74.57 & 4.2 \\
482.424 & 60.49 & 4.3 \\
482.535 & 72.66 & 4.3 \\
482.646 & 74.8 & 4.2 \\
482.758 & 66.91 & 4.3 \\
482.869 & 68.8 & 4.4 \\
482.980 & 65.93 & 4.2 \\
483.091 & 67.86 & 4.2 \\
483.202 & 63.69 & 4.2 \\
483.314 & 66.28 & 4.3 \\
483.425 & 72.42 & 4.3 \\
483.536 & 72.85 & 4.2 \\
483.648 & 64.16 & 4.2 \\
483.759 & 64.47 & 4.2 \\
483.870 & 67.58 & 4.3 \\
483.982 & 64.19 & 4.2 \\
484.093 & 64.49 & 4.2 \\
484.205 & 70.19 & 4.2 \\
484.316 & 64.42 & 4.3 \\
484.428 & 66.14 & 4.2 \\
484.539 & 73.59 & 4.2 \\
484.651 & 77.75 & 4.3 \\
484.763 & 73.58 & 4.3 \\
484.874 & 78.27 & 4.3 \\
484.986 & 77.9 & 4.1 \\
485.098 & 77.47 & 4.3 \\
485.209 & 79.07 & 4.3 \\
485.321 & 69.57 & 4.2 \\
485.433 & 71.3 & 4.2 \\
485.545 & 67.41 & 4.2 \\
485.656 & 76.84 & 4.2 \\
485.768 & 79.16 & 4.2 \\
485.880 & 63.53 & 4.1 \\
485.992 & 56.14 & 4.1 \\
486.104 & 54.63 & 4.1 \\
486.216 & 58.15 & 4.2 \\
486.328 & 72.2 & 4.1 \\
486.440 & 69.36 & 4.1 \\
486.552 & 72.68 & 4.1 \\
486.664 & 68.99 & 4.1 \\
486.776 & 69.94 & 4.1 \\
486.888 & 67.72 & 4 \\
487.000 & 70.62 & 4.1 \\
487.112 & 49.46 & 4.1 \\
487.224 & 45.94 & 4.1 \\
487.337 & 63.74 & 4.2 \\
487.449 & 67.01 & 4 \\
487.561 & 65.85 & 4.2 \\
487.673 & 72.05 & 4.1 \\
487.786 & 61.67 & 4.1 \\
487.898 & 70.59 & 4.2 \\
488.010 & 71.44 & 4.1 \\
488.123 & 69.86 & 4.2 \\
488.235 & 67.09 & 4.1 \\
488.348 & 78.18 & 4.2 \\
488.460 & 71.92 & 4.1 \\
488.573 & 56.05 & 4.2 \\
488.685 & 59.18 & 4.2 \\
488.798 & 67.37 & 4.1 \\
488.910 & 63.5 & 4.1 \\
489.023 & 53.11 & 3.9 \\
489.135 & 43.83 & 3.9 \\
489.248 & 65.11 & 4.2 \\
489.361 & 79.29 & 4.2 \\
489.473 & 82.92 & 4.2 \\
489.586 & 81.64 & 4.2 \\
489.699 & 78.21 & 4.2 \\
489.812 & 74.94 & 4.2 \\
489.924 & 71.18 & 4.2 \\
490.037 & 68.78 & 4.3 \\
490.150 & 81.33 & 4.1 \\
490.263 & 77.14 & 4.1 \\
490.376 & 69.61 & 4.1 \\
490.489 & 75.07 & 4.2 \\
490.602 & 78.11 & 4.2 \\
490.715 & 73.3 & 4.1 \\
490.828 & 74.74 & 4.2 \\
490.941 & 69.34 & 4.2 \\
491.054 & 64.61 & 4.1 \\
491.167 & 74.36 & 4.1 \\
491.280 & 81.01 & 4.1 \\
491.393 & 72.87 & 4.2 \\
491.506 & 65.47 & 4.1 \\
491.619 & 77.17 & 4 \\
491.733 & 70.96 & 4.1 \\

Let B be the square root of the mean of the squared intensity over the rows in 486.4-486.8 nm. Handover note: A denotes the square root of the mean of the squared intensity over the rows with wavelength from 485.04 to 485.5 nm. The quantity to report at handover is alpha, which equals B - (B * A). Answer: -5161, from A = 74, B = 70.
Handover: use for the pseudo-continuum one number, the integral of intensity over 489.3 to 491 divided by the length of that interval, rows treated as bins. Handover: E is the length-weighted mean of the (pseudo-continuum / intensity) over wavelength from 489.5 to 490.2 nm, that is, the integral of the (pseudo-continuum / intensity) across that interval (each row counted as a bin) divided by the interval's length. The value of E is 1.00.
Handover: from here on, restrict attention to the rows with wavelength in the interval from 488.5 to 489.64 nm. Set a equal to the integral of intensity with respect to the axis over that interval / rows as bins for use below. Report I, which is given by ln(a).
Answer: 4.3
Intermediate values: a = 74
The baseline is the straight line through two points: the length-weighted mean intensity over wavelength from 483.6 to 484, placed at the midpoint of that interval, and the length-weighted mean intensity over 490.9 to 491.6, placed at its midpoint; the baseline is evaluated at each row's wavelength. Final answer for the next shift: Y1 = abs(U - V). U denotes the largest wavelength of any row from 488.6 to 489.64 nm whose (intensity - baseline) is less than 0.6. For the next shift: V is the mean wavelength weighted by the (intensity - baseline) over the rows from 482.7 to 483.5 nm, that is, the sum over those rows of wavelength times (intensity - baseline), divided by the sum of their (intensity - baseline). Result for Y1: 6.12 nm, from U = 489.248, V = 483.13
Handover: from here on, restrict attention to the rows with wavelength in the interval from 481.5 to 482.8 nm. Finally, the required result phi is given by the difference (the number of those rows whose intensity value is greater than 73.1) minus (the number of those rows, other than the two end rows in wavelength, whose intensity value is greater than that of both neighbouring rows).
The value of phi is 4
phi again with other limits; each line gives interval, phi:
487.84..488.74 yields -1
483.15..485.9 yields 1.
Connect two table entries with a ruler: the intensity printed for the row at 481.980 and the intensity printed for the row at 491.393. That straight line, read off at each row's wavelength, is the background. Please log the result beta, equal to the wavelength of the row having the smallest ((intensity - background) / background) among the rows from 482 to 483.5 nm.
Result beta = 482.424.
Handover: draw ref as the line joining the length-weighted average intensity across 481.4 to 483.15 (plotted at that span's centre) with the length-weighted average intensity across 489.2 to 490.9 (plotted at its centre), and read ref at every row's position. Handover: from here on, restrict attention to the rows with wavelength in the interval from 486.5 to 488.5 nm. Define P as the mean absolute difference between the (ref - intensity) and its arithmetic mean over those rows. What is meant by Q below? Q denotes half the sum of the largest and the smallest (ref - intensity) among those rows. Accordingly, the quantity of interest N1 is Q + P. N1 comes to 18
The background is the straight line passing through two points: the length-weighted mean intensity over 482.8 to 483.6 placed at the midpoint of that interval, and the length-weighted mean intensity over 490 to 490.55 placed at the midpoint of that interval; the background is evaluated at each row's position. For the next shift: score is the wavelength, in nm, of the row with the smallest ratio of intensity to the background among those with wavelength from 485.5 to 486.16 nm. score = 486.104 nm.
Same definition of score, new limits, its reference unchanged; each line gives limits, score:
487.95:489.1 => 489.023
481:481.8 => 481.425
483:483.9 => 483.202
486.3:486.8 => 486.664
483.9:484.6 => 484.316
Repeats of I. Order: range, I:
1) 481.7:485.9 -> 5.7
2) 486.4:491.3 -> 5.8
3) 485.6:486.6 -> 4.2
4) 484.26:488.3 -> 5.6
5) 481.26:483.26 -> 5.0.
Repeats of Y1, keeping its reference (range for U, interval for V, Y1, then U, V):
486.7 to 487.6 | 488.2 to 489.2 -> 1.43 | 487.561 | 489.00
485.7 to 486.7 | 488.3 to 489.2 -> 2.80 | 486.216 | 489.02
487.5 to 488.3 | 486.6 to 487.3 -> 1.01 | 488.235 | 487.23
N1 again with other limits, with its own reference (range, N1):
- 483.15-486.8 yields 12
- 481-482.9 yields 6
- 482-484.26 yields 8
